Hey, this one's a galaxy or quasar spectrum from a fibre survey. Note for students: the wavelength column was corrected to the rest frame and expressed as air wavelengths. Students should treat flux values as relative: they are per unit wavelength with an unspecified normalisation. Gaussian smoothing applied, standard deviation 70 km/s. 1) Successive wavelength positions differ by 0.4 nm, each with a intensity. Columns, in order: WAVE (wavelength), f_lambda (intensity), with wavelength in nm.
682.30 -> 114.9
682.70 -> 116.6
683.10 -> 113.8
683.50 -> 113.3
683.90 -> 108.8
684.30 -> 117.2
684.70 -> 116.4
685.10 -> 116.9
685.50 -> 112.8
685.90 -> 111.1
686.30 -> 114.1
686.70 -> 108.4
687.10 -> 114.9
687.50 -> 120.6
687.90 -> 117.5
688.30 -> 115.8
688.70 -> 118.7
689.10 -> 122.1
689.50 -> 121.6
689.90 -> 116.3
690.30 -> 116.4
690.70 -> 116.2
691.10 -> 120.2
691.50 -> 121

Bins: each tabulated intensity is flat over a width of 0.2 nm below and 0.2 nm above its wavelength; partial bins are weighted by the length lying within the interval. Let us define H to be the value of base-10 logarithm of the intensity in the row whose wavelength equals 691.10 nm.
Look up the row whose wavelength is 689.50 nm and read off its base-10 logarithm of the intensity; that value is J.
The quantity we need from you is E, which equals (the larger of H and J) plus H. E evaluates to 4.16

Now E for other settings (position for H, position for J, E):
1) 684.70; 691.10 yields 4.15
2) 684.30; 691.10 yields 4.15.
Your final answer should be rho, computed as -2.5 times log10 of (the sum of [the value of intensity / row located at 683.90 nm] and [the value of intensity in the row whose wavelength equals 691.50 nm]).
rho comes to -5.90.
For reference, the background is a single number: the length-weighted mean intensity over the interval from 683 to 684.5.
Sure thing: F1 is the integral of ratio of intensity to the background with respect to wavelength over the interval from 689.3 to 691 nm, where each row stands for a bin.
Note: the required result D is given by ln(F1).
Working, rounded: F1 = 1.77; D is 0.57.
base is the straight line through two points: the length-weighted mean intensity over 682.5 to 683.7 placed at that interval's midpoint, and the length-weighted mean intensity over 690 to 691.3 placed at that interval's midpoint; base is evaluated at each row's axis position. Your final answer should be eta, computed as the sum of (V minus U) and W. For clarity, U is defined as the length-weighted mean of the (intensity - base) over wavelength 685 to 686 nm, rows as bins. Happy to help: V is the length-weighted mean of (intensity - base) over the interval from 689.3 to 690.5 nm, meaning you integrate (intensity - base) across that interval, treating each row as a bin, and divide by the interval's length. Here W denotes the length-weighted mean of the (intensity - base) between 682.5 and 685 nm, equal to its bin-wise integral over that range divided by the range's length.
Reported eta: 2.5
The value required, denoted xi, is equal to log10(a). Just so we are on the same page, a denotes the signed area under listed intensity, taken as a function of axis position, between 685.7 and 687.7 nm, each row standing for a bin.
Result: 2.36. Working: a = 228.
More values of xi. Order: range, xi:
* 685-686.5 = 2.23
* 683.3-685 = 2.29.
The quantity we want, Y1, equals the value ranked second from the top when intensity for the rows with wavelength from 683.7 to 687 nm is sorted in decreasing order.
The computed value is 116.9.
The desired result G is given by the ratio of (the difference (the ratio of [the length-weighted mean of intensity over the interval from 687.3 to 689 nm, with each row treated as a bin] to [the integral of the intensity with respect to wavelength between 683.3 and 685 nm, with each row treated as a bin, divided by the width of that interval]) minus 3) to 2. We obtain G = -0.98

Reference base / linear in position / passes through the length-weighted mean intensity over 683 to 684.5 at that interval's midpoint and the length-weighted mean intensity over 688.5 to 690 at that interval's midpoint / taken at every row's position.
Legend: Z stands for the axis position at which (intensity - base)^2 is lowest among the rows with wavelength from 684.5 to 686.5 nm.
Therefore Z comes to 684.70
